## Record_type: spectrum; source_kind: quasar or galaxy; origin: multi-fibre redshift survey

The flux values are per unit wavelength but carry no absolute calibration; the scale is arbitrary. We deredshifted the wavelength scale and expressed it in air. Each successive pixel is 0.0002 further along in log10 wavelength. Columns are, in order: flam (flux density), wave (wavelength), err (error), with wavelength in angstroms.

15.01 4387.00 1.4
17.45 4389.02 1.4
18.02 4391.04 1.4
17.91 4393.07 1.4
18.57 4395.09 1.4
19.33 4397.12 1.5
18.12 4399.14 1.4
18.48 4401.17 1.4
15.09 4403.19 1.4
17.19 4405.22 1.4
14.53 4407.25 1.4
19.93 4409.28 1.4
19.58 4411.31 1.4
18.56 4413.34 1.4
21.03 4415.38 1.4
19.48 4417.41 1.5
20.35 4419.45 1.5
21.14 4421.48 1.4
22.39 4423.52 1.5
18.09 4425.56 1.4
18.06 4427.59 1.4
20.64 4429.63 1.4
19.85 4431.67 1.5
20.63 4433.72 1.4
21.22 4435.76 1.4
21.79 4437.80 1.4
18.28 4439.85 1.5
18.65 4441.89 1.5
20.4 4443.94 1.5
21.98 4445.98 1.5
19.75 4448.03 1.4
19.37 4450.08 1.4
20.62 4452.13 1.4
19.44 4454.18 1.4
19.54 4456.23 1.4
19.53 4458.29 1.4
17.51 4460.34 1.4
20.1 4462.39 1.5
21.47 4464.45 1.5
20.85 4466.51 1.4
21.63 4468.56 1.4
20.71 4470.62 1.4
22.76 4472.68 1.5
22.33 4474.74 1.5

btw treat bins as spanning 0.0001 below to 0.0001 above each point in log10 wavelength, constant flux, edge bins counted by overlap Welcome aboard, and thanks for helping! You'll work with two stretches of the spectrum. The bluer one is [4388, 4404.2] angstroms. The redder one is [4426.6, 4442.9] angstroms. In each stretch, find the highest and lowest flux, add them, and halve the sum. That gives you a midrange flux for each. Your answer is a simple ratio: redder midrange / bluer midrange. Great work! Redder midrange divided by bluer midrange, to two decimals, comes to 1.16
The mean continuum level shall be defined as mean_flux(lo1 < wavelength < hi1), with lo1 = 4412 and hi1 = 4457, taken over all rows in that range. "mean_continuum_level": 20.1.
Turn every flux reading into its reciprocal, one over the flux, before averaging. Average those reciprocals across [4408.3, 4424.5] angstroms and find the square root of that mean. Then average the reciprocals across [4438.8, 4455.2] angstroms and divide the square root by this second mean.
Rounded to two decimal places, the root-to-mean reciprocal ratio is 4.39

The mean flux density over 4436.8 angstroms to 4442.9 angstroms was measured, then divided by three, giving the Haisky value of 6.52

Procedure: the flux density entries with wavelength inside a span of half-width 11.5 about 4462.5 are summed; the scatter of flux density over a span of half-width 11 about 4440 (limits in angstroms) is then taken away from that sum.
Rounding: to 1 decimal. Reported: 223.0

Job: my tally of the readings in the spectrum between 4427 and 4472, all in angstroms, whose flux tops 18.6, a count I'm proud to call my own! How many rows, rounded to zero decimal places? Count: 19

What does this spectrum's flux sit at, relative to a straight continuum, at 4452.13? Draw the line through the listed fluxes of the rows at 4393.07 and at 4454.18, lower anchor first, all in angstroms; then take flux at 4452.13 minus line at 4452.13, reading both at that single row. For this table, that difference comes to 1.2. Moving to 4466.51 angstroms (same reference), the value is 1.1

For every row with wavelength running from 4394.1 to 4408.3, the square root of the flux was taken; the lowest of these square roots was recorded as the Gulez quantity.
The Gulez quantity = 3.81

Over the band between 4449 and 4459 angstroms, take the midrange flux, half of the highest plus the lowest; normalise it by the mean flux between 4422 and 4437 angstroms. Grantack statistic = 0.99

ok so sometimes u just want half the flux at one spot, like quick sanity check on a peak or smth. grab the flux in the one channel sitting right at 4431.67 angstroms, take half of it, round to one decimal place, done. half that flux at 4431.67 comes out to 9.9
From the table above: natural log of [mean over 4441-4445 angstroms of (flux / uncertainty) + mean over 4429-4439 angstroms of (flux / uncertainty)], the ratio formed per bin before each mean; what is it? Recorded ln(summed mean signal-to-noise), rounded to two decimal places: 3.32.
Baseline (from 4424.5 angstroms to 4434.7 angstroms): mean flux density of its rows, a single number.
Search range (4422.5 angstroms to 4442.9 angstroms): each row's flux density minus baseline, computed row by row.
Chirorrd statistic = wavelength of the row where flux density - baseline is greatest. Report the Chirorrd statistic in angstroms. 4423.52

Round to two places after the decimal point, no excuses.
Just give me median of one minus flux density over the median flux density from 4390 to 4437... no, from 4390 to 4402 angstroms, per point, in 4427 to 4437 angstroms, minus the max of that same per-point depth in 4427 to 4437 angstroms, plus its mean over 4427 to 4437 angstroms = -0.24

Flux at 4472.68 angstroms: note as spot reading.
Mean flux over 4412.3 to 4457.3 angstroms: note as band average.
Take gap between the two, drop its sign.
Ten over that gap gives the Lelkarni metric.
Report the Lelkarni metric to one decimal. 3.7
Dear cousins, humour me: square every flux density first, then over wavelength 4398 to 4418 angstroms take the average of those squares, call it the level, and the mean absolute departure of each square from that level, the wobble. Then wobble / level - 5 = -4.83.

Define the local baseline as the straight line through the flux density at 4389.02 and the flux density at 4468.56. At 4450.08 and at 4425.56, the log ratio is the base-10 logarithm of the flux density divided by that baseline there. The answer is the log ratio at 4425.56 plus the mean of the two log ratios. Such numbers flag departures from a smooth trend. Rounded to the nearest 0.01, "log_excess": -0.06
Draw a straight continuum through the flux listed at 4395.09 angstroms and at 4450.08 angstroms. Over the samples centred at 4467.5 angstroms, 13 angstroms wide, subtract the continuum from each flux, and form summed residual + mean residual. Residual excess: 11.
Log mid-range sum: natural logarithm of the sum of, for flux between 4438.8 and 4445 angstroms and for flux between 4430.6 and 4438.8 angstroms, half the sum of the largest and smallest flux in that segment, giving 3.69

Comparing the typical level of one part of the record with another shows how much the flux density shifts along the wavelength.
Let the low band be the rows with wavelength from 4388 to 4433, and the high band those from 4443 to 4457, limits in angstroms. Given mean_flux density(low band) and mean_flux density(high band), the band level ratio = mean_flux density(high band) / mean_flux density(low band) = 1.07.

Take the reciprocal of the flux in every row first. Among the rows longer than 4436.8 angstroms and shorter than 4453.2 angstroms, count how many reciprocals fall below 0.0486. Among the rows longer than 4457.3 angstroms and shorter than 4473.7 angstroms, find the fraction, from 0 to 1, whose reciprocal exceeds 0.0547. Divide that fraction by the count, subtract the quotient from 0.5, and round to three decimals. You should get 0.458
